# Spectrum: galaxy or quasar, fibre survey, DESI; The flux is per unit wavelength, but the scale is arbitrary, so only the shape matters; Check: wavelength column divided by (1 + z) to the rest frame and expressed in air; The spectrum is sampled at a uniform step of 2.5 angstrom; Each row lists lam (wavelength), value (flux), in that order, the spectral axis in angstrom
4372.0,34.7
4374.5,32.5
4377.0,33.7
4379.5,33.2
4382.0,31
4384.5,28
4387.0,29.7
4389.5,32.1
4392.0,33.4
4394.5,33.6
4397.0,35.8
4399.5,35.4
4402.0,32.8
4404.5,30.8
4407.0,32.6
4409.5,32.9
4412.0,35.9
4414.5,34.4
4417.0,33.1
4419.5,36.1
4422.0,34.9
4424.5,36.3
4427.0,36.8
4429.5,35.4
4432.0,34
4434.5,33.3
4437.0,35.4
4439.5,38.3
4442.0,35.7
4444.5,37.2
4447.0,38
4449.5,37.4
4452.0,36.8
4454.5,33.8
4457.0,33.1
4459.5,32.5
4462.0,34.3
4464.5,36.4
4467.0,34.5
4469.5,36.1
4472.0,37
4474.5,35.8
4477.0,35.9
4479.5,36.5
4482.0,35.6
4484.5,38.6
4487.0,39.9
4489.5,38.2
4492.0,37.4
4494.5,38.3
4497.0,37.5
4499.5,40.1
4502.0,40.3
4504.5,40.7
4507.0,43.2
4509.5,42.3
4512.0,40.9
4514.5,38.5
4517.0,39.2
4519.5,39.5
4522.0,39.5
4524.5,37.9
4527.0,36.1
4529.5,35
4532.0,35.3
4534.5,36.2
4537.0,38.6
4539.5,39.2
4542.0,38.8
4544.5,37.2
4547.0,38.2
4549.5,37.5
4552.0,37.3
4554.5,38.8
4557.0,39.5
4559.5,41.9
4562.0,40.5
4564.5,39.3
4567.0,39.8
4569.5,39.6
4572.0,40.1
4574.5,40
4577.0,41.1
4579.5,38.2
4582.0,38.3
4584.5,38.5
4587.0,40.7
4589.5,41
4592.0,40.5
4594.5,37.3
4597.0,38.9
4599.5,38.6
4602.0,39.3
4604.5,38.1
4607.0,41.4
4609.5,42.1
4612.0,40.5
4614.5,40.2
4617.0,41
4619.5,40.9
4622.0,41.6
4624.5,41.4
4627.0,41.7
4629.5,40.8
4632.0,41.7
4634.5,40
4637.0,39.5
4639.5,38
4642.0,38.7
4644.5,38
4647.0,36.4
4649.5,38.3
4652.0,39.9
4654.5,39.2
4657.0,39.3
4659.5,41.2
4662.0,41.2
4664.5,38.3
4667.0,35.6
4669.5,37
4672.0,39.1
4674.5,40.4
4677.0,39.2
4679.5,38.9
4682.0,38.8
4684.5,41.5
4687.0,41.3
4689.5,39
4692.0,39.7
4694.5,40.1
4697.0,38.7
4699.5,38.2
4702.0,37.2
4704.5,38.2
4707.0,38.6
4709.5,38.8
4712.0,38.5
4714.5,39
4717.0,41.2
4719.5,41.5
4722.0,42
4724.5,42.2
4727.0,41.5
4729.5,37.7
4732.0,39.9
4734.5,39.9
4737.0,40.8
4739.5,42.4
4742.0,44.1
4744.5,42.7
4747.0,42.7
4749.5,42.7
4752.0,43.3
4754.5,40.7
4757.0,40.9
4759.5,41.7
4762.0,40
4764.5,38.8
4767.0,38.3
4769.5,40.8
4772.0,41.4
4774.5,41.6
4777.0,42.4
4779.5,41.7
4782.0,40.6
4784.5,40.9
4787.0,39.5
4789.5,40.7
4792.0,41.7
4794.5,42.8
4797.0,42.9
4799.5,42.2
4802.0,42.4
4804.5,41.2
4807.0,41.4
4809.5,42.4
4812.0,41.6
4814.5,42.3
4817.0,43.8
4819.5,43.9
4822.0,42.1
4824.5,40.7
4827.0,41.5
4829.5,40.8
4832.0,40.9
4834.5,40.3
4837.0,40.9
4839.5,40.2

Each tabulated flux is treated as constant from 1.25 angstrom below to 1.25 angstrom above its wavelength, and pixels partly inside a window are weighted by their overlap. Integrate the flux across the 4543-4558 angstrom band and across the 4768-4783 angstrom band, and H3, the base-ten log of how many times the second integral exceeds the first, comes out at 0.036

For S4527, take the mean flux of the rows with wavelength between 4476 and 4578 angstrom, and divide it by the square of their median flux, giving 0.0258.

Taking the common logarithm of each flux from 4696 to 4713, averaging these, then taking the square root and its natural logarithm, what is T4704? 0.230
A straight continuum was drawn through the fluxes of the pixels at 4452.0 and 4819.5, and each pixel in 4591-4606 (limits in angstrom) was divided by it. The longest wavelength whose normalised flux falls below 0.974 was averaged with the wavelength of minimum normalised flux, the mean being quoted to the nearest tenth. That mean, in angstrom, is 4599.5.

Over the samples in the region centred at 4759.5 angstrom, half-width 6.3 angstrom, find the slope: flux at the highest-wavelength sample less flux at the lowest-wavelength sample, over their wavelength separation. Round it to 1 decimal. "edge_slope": -0.2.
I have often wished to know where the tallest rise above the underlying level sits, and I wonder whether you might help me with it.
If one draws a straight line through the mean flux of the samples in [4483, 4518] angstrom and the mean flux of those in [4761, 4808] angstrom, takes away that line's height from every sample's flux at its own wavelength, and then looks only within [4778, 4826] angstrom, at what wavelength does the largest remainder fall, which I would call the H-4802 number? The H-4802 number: 4819.5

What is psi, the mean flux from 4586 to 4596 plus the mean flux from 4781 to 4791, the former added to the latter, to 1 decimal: 80.3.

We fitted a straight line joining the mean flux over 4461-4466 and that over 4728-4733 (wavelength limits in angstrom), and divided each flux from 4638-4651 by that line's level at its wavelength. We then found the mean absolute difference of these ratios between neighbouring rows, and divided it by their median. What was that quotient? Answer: 0.032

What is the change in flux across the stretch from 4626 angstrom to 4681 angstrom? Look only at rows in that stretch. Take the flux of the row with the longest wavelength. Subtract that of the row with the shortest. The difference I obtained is -3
